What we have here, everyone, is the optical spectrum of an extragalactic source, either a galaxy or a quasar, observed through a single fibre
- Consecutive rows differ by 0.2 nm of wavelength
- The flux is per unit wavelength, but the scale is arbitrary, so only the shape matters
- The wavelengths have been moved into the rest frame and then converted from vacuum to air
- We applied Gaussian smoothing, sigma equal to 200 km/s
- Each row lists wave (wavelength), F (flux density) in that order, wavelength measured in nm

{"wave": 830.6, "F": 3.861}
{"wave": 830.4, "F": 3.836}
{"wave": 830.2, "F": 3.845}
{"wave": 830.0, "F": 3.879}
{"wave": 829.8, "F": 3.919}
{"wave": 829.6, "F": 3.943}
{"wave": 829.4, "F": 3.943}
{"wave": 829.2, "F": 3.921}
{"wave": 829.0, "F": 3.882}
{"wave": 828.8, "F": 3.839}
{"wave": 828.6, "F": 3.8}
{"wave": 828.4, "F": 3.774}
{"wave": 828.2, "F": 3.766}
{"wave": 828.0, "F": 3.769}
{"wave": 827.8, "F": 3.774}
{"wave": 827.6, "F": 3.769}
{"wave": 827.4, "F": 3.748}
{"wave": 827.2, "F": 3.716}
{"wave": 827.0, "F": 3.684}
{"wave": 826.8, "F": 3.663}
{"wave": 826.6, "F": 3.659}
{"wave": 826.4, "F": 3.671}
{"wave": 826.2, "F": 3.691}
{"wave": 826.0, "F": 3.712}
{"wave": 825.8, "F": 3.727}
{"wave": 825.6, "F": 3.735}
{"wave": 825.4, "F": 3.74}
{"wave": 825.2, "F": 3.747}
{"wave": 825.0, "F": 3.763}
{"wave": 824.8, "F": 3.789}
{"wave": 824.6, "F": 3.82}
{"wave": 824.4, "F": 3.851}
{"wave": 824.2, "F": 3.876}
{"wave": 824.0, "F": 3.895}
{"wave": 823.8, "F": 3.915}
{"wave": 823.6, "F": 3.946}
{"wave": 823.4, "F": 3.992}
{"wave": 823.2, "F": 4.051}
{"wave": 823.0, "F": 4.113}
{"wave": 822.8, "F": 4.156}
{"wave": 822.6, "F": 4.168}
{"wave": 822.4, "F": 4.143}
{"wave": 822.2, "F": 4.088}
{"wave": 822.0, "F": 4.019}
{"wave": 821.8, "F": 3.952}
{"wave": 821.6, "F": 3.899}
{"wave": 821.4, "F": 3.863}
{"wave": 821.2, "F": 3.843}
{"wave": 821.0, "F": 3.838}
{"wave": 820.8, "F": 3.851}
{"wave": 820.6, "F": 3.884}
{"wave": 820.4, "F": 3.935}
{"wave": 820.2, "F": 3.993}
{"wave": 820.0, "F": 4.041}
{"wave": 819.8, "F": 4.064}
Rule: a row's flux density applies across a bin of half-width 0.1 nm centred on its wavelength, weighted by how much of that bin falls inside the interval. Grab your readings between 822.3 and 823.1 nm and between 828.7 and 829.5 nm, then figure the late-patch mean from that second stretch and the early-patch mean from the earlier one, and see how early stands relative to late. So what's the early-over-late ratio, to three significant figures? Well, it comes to 1.06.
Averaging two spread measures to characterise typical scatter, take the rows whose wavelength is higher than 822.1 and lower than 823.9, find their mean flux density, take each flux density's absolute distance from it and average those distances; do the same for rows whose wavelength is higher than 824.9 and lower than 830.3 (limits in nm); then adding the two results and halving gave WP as 0.074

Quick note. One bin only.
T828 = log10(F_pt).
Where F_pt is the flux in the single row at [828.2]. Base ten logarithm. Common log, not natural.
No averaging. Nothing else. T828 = 0.576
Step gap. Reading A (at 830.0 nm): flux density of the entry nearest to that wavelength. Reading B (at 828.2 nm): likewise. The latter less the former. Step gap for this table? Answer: -0.11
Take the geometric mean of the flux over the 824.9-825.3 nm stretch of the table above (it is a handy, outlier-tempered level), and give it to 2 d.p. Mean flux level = 3.75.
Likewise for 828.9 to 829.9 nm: 3.92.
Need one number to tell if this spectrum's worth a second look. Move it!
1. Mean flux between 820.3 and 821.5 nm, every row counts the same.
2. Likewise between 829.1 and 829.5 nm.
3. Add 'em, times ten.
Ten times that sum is 78.0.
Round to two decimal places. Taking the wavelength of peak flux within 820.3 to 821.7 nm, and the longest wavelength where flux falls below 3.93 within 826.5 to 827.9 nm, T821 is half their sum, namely 824.10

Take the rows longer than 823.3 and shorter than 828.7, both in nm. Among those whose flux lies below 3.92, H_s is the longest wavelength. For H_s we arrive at 828.6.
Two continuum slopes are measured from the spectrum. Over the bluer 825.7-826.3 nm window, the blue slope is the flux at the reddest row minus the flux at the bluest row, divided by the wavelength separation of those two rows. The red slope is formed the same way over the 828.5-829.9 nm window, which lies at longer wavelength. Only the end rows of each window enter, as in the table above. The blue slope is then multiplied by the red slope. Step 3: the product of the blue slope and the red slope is -0.009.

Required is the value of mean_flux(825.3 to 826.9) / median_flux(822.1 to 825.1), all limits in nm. 0.94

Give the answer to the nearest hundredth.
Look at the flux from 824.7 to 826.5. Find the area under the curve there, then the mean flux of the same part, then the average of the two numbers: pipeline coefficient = 5.22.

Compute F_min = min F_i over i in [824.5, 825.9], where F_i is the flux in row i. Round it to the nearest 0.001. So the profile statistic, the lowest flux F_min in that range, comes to 3.727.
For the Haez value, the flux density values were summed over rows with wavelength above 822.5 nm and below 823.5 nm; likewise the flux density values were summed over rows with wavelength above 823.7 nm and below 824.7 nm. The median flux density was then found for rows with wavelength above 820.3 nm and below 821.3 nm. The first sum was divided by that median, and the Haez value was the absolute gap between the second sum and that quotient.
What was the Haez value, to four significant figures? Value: 14.04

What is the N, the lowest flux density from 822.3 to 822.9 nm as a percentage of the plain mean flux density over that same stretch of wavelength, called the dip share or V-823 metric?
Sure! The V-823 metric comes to 99.7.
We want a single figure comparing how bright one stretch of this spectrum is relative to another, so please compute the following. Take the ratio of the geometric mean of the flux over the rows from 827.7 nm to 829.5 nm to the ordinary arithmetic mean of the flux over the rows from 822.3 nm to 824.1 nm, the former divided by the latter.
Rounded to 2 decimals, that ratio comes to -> 0.95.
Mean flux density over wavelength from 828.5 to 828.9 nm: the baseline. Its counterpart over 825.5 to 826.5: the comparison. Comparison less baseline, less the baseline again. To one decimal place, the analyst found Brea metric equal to -3.9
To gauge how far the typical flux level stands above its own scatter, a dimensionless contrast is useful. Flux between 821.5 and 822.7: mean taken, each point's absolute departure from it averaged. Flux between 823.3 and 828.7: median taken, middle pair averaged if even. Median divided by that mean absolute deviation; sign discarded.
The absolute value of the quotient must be 43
